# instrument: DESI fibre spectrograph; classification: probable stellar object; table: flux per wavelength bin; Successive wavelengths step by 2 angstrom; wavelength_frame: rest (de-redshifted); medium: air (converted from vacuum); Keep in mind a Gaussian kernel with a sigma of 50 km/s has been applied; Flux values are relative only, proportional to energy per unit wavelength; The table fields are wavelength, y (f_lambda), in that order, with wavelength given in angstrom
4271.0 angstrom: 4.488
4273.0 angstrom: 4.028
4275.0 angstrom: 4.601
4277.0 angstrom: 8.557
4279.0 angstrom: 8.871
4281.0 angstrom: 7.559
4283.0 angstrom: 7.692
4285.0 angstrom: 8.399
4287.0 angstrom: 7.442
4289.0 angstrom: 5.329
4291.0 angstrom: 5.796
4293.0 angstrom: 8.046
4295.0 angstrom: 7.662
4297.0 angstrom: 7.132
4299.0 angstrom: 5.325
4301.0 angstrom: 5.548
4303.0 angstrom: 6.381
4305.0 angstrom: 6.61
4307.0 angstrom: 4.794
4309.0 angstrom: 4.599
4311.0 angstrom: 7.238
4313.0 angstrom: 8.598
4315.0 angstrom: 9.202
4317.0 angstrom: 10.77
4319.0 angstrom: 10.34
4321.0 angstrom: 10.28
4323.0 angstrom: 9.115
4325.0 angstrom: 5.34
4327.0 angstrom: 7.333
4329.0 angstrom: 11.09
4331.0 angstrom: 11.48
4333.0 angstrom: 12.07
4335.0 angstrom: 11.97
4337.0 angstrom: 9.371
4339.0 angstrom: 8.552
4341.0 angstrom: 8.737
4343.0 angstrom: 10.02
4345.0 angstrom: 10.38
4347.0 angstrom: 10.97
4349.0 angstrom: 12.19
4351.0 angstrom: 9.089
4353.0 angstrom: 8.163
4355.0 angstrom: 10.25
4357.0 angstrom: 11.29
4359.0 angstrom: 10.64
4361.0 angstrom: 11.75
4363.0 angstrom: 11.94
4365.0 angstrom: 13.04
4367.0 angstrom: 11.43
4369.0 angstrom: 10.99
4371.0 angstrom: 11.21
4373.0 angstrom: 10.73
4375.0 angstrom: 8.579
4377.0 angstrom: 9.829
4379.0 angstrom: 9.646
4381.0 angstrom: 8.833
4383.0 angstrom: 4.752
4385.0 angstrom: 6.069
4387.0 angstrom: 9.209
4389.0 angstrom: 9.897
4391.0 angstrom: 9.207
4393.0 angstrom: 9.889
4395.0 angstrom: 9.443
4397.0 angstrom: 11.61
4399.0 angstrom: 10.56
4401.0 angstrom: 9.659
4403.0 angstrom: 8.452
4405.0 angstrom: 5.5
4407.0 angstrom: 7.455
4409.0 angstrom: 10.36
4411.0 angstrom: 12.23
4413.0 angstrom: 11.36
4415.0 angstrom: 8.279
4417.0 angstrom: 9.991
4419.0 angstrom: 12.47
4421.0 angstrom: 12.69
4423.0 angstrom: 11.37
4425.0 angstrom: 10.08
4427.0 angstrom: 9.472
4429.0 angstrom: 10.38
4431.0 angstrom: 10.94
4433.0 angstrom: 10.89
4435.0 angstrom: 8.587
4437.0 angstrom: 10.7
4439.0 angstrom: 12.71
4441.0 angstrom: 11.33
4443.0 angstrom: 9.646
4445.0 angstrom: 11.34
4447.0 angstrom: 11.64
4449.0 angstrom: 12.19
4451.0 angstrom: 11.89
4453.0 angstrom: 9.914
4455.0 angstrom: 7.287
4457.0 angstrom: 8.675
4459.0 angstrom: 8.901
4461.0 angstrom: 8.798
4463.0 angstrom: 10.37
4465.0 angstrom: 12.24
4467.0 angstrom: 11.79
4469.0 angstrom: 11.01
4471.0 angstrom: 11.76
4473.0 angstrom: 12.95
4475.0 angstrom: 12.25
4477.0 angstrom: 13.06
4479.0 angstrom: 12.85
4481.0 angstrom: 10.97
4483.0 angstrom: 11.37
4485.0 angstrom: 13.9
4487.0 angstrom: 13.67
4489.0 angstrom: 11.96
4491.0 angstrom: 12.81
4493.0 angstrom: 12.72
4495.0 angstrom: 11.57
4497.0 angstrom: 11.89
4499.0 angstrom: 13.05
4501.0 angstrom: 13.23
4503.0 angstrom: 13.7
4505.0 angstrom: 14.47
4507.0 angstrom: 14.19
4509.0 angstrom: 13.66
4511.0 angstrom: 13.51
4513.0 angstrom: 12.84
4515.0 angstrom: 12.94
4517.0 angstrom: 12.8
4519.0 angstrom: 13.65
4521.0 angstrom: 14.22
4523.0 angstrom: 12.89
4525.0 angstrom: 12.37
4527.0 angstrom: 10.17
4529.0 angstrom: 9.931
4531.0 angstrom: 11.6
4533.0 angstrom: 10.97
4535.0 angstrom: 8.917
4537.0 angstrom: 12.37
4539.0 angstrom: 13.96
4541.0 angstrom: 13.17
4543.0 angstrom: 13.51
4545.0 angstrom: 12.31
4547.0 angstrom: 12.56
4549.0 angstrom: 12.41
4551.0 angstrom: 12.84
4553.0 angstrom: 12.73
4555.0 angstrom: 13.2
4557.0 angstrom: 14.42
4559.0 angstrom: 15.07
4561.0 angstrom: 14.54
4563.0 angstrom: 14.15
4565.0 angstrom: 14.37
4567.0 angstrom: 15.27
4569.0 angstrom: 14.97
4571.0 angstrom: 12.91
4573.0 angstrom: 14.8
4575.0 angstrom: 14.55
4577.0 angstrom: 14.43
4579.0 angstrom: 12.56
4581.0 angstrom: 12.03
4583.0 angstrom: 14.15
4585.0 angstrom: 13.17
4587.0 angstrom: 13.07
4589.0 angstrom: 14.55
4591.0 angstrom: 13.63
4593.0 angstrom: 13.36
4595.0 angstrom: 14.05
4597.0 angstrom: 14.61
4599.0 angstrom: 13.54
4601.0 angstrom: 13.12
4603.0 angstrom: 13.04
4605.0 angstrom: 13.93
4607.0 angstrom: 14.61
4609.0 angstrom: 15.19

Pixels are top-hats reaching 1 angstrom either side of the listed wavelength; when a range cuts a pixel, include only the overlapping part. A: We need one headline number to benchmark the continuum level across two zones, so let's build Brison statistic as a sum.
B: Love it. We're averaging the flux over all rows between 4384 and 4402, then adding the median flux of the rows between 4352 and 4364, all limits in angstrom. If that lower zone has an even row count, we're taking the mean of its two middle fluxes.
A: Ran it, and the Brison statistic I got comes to 20.5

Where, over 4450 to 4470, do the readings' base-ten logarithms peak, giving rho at 4465.0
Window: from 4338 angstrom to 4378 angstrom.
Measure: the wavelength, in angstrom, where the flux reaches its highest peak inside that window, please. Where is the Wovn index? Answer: 4365.0 angstrom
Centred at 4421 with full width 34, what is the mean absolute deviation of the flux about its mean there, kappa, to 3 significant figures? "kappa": 1.38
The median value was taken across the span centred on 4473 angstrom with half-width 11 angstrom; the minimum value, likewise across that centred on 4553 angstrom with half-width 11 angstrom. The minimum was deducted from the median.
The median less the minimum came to -0.5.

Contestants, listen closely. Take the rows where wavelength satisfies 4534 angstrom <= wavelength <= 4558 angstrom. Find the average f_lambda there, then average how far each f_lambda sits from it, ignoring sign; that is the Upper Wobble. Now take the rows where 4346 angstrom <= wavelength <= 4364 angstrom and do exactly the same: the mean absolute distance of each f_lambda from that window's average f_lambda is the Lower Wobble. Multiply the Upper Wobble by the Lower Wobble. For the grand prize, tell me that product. 0.85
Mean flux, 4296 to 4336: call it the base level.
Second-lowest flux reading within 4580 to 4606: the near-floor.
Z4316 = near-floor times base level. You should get 108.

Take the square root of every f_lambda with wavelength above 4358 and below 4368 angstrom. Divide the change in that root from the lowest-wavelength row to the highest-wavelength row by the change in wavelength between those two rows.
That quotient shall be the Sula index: 0.01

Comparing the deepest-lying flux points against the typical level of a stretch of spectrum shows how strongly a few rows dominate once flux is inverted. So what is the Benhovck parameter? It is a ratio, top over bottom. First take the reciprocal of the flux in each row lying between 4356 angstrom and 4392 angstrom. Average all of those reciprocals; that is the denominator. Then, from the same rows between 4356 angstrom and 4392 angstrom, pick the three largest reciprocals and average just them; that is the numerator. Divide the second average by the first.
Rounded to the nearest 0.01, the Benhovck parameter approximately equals 1.54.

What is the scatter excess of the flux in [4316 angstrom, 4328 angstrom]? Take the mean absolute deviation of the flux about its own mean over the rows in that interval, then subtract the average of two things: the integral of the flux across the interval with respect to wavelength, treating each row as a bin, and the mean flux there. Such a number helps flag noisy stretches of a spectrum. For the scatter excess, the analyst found -55.9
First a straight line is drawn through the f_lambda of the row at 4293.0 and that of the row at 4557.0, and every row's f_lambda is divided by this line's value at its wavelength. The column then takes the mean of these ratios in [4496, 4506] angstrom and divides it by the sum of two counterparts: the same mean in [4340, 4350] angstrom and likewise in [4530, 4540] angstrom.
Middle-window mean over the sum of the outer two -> 0.52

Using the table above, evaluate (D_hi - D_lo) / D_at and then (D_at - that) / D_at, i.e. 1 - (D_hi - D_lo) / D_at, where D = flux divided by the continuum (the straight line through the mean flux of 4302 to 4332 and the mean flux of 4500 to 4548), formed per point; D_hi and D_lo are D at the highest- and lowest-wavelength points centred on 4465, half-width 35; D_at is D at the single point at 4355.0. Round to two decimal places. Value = 0.96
